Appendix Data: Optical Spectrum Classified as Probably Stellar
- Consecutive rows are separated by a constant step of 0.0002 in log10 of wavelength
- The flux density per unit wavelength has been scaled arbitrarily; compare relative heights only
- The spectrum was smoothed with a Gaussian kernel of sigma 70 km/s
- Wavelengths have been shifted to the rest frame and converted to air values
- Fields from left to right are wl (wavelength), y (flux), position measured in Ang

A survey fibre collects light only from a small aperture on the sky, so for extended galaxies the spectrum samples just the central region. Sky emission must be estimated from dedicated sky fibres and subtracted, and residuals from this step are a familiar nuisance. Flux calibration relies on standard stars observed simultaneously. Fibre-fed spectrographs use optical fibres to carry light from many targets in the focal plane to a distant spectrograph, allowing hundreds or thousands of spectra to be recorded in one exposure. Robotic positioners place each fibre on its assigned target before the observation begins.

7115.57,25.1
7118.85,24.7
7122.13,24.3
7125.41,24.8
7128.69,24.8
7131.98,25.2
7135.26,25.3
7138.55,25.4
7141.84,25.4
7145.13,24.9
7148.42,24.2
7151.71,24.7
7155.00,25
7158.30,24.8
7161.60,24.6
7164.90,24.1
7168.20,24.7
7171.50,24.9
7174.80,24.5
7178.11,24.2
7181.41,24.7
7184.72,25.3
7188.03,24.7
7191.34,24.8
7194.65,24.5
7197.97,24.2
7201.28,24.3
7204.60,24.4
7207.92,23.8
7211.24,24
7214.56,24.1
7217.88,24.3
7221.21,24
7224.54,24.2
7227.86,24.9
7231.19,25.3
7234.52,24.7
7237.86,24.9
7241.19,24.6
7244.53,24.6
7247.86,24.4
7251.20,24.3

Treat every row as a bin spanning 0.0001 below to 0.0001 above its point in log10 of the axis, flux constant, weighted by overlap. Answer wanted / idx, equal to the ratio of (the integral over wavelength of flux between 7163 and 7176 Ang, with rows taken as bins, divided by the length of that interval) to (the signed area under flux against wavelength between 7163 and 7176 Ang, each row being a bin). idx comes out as 0.077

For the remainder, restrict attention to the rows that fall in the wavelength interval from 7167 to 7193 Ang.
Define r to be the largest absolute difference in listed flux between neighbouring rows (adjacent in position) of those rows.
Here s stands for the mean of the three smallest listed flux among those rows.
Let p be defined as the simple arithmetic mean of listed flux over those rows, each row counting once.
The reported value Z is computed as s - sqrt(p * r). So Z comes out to 20.6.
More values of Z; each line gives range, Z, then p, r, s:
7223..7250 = 20.2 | 24.7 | 0.70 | 24.4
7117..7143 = 21.1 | 25.0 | 0.50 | 24.6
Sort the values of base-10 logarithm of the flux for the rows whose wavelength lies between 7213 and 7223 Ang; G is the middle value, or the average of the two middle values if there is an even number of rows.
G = 1.38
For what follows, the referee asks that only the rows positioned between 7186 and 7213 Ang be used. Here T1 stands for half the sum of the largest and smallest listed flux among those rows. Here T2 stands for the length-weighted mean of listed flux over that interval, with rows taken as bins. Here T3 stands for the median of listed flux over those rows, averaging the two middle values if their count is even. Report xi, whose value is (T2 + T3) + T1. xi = 73.0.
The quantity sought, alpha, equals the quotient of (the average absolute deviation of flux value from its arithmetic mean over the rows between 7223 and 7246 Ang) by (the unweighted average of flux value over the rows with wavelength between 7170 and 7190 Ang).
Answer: 0.010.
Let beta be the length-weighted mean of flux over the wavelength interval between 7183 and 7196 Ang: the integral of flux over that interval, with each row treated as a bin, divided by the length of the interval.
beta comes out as 24.83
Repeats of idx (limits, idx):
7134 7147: 0.077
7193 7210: 0.059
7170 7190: 0.050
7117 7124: 0.143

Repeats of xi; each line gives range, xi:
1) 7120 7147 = 74.9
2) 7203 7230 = 72.7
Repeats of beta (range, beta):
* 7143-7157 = 24.73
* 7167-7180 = 24.59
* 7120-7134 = 24.79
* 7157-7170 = 24.54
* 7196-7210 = 24.17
